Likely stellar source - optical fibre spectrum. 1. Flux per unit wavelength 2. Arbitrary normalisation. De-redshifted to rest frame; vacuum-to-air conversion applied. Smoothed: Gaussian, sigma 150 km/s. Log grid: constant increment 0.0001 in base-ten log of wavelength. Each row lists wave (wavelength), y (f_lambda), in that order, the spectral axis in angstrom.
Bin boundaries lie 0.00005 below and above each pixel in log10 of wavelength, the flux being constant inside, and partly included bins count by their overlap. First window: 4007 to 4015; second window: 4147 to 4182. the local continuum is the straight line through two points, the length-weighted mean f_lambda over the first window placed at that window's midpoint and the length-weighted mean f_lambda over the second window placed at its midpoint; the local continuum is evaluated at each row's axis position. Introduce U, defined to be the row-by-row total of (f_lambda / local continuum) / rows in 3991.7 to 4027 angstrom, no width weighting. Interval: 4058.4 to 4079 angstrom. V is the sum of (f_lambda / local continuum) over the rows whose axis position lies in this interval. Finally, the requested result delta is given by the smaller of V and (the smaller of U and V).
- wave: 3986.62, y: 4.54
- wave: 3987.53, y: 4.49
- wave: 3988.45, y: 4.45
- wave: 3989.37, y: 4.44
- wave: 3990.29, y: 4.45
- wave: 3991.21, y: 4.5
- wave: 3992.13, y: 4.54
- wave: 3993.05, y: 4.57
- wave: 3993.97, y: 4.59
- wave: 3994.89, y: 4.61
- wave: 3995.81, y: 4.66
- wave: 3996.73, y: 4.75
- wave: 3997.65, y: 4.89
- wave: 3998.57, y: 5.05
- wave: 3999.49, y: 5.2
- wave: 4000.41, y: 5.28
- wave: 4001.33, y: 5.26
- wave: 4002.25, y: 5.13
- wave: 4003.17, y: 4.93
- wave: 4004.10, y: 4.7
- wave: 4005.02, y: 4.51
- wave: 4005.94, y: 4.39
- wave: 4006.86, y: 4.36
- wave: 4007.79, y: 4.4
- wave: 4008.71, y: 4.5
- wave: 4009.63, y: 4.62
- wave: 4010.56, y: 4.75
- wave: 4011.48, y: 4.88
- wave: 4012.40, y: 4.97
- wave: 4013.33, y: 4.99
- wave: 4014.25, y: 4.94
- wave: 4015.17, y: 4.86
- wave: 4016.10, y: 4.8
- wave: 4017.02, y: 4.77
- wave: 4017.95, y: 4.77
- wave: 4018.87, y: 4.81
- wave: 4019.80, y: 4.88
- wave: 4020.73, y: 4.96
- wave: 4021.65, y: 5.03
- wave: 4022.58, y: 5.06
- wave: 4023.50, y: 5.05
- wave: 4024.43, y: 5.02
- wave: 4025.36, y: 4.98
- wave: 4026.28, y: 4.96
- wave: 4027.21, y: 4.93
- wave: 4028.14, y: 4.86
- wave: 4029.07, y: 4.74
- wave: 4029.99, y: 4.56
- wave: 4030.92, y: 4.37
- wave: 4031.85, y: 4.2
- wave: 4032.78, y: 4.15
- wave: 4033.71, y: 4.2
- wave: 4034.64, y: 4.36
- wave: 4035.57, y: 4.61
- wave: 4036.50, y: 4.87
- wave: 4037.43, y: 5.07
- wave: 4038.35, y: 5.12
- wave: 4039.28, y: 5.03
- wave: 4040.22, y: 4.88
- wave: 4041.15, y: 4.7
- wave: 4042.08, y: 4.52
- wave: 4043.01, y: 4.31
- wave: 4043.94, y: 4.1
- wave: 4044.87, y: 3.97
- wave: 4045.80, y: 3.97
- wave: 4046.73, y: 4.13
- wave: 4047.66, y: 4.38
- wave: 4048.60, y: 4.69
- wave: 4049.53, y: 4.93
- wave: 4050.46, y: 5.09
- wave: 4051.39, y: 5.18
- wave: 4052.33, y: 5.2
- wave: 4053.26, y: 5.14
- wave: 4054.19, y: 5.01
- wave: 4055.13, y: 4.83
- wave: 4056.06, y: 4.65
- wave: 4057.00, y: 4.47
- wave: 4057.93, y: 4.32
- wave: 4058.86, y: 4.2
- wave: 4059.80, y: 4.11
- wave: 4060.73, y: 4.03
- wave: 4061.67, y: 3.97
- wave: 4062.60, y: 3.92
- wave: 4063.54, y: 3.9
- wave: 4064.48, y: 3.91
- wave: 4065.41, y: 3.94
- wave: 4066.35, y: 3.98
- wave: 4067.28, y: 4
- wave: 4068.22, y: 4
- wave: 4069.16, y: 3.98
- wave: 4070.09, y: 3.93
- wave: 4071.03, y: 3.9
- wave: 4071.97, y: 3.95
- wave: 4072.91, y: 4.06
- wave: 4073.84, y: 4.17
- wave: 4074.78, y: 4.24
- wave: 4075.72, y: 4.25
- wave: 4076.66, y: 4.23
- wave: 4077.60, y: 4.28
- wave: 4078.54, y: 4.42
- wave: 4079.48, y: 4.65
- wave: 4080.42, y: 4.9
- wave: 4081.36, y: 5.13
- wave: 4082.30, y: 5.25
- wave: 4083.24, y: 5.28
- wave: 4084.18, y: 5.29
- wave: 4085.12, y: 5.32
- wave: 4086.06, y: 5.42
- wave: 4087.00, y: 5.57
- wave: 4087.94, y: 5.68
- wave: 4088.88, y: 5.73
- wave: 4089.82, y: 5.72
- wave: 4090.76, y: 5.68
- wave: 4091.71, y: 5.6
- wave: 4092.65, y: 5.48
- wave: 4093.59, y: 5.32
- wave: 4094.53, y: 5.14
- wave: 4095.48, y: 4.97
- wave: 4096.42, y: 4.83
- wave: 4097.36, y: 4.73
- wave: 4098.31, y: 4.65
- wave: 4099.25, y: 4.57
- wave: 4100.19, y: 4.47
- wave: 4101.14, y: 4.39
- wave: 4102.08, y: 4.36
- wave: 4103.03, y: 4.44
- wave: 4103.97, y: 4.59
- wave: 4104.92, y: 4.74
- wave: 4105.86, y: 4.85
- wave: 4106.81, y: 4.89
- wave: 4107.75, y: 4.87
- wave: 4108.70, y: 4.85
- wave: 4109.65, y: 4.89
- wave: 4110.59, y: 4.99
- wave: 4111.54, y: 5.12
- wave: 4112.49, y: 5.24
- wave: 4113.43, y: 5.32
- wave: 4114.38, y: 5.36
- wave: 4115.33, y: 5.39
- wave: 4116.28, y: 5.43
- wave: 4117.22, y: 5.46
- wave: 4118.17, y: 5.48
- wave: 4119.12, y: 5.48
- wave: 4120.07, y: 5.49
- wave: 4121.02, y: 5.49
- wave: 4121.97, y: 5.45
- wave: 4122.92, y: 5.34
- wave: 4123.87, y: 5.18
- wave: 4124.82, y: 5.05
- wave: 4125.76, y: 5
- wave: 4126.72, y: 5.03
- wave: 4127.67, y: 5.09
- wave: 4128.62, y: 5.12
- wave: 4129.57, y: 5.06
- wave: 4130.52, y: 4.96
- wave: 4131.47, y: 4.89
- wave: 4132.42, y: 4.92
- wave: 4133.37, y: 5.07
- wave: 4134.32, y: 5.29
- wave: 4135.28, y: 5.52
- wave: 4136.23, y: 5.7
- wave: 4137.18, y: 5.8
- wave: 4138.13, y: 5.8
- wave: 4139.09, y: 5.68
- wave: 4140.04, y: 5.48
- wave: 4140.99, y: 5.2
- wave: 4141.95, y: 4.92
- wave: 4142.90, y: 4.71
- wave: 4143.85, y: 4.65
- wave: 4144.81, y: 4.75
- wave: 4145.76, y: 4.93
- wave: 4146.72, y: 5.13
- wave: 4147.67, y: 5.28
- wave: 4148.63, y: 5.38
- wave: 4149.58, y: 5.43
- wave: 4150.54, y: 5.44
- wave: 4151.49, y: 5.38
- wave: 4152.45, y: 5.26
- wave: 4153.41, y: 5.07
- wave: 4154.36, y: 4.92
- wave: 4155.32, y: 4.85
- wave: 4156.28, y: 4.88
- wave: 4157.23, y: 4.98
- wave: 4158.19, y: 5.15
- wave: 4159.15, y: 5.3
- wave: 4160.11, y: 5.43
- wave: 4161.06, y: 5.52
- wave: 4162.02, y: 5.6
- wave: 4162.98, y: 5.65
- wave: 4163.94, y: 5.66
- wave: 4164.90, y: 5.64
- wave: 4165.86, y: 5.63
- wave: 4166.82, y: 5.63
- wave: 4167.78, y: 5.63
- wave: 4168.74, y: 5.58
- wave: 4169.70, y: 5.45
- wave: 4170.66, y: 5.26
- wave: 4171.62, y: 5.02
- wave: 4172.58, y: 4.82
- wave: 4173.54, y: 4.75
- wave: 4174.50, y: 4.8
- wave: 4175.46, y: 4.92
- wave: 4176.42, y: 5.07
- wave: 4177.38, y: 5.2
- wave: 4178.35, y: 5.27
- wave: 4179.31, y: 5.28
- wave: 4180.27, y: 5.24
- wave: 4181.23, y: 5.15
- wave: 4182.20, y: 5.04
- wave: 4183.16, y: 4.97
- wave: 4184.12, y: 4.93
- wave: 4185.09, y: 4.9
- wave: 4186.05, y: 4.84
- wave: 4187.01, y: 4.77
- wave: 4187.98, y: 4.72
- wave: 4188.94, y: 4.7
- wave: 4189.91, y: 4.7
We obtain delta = 18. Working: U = 39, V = 18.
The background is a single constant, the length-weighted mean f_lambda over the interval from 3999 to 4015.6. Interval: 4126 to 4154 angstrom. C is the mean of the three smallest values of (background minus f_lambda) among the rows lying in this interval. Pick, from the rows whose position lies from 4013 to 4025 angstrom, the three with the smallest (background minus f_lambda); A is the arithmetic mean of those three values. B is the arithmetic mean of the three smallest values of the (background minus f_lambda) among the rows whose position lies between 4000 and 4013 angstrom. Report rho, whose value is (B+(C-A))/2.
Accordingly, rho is -0.56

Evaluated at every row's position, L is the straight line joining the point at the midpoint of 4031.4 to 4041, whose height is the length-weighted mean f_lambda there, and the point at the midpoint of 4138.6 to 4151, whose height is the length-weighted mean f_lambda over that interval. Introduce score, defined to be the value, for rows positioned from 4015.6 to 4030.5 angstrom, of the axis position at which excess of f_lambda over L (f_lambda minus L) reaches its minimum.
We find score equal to 4029.99 angstrom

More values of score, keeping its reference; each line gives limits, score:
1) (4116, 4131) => 4130.52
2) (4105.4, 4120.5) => 4108.70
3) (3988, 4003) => 3989.37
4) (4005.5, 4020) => 4006.86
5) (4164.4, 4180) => 4173.54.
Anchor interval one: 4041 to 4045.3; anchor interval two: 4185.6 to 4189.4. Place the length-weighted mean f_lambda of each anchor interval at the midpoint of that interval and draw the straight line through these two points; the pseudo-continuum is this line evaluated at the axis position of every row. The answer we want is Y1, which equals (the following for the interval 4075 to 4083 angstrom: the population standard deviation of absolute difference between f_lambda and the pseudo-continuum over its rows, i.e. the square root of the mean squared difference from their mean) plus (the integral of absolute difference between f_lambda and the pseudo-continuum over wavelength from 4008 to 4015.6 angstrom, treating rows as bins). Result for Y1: 4.9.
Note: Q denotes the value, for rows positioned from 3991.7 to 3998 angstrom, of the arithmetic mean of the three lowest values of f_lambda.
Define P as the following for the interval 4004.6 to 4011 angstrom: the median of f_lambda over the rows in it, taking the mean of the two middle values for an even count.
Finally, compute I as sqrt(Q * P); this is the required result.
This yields 4.53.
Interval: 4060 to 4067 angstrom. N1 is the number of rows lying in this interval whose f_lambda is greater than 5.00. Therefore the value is 0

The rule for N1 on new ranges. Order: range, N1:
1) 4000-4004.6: 3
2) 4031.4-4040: 3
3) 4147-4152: 5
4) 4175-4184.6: 7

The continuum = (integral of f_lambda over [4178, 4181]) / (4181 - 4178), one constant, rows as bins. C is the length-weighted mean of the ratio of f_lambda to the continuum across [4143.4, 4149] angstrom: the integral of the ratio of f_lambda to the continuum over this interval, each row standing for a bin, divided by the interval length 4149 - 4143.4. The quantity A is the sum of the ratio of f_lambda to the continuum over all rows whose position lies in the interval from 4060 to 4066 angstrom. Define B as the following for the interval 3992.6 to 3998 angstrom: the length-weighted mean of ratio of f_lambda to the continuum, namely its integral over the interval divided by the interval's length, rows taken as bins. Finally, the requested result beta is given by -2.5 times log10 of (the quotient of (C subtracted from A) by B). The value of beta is -1.50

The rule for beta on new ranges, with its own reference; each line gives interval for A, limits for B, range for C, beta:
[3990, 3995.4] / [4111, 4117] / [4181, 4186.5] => -1.56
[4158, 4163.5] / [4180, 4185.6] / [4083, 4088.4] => -1.83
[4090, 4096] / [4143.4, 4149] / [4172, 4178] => -1.84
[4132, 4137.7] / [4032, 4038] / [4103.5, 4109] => -1.96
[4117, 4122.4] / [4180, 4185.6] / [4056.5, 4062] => -1.89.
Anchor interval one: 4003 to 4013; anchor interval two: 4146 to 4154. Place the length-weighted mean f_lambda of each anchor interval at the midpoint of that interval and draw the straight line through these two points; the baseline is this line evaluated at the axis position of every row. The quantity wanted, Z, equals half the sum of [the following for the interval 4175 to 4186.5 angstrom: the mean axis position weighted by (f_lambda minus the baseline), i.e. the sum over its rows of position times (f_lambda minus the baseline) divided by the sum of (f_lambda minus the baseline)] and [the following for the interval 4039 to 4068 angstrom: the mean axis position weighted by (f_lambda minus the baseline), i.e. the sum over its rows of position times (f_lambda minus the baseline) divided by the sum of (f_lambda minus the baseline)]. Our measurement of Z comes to 4120.0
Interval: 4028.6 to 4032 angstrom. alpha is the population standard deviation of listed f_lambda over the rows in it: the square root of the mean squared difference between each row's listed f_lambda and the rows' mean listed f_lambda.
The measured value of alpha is 0.20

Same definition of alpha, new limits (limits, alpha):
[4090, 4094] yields 0.14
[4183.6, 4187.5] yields 0.06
